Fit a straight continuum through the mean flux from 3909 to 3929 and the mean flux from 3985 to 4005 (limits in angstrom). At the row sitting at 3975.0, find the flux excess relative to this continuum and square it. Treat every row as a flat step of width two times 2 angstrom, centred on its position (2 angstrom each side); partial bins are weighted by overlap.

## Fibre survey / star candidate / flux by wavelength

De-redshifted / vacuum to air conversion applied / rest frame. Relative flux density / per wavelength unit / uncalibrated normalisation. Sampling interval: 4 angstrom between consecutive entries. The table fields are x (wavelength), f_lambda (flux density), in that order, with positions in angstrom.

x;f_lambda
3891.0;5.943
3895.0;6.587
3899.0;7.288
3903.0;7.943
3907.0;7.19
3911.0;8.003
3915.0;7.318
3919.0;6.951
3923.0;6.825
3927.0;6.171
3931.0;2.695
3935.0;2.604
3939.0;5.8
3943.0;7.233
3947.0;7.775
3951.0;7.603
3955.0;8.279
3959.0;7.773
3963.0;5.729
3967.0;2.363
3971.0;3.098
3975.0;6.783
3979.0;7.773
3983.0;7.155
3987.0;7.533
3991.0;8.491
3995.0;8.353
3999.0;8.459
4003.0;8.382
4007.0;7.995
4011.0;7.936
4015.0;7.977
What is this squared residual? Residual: 1.3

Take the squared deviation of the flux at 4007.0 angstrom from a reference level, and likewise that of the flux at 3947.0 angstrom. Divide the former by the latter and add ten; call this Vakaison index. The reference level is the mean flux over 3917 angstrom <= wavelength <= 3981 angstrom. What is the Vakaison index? 11.3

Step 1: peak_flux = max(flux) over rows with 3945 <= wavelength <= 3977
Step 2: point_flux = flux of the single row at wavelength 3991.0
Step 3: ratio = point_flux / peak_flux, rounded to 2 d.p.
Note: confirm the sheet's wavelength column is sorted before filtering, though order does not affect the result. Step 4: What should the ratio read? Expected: 1.03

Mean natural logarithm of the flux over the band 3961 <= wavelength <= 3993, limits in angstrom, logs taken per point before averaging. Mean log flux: 1.73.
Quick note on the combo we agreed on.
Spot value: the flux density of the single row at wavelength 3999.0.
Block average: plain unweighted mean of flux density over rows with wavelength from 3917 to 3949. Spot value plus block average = 14.2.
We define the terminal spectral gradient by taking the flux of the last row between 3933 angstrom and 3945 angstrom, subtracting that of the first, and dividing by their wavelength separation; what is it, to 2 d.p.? 0.58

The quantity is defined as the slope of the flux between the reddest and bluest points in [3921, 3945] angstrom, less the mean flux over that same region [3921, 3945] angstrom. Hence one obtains -5.2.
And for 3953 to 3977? -5.7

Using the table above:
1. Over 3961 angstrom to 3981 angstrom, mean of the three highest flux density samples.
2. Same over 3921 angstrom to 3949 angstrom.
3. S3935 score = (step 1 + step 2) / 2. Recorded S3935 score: 7.02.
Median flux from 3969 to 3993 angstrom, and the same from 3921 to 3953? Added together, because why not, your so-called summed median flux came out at 13.8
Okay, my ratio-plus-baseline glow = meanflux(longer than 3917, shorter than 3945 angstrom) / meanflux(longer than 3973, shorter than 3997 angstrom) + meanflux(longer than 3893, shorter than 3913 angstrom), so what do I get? 8.1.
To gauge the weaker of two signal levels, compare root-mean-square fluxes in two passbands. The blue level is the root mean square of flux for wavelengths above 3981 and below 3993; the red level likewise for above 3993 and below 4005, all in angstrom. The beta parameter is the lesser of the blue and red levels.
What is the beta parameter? 8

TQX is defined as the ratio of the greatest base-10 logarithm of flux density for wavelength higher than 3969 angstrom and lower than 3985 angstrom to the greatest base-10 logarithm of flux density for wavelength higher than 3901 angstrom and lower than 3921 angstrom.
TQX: 0.99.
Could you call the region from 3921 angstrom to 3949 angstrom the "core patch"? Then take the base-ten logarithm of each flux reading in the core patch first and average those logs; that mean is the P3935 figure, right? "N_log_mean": 0.71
